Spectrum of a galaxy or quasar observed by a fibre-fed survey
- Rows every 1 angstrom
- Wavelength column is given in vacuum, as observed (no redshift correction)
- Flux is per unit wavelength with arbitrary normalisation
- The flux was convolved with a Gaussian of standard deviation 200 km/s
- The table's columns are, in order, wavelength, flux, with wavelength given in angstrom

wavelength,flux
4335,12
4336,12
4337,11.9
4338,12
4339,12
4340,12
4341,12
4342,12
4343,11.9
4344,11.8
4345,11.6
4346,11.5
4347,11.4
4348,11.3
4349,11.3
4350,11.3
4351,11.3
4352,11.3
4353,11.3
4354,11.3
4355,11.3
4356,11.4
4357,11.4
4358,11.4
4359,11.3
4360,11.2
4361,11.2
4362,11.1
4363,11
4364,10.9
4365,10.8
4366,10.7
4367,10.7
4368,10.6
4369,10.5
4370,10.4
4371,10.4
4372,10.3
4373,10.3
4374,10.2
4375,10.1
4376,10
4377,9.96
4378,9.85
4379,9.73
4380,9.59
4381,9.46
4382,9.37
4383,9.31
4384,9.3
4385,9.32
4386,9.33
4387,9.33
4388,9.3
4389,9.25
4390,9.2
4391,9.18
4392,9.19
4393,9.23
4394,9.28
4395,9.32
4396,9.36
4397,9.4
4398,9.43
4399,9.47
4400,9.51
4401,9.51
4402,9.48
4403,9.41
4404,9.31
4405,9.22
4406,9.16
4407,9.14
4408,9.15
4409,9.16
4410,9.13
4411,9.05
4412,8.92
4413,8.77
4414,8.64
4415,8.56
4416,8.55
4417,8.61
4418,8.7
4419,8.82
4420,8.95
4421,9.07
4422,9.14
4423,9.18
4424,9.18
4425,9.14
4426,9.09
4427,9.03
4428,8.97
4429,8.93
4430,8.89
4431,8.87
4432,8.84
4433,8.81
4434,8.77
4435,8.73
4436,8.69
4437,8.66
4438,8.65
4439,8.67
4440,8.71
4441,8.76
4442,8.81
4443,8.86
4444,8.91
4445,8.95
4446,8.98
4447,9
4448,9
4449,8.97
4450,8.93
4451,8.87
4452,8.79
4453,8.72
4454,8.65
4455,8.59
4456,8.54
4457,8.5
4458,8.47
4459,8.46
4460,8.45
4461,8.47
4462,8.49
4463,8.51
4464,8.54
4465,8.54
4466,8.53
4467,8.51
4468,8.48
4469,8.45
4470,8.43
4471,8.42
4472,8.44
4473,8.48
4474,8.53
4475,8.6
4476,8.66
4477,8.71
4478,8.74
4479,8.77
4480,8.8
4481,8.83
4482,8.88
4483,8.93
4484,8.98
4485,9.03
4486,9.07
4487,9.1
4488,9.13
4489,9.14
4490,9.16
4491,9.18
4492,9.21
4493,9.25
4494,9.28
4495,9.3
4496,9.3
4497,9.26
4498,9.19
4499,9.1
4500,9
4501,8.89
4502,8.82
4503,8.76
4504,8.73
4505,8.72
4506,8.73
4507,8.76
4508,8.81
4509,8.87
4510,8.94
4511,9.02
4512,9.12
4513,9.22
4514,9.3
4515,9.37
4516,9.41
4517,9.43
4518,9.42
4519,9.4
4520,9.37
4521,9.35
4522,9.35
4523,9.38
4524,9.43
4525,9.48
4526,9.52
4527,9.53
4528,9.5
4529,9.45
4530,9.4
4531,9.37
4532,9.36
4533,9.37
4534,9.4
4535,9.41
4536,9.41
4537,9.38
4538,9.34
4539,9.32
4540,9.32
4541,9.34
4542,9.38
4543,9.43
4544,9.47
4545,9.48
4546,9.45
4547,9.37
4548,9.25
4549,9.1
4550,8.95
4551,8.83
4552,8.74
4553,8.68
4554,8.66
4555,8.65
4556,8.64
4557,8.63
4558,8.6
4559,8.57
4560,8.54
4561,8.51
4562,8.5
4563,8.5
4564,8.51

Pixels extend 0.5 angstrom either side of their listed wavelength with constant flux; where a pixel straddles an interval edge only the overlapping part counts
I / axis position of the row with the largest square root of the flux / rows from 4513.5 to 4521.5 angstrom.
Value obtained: 4517 angstrom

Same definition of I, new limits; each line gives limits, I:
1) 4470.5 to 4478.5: 4478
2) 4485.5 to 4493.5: 4493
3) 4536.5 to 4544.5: 4544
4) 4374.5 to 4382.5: 4375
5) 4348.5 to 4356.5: 4356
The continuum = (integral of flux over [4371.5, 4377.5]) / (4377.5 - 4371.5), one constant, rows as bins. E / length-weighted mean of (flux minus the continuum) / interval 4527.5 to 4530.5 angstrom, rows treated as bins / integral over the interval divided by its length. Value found -0.7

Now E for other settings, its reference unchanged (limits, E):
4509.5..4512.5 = -1.1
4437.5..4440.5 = -1.5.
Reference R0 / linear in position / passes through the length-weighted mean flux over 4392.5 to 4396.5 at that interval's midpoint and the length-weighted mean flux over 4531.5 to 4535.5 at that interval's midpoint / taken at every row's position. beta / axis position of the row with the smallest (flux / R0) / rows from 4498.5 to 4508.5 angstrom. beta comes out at 4505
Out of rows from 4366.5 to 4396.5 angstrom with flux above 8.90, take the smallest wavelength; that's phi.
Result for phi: 4367 angstrom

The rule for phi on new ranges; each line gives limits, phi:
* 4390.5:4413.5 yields 4391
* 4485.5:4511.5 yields 4486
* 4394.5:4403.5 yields 4395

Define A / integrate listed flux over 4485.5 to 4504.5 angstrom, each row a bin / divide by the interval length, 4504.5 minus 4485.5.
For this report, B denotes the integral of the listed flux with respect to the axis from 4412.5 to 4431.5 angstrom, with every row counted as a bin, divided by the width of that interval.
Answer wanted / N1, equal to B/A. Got 0.98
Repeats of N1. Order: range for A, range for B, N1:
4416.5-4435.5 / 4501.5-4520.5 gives 1.01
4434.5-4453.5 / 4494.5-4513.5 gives 1.02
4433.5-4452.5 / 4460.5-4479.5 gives 0.97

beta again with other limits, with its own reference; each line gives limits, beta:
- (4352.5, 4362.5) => 4362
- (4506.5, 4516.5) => 4507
